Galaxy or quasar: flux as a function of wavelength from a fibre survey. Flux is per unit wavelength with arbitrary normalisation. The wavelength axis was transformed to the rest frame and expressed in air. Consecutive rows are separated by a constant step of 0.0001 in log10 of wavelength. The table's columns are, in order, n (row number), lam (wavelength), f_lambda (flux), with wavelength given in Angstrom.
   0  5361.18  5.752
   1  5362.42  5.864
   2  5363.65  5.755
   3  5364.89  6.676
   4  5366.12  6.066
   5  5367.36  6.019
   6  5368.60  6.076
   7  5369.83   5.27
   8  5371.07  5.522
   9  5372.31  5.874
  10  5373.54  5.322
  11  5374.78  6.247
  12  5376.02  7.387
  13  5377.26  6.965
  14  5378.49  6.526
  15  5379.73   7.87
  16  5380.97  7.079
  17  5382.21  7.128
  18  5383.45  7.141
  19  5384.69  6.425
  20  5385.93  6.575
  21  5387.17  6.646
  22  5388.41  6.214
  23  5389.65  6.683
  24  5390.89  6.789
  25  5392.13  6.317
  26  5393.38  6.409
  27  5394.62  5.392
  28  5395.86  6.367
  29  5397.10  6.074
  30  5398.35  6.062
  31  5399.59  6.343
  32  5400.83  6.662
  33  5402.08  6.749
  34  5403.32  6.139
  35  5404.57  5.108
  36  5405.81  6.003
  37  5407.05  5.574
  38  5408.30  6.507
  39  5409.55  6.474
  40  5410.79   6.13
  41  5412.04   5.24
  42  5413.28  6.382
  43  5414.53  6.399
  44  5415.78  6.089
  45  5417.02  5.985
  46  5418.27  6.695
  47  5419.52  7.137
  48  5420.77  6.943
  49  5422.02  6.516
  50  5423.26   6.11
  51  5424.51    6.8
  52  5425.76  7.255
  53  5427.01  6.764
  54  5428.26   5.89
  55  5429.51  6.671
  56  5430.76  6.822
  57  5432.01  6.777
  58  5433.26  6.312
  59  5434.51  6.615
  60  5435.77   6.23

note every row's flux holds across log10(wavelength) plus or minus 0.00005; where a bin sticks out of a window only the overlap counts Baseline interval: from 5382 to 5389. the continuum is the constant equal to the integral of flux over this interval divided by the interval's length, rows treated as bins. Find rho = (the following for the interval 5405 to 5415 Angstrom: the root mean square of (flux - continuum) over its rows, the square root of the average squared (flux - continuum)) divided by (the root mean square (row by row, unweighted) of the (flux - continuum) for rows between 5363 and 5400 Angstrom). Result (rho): 1.1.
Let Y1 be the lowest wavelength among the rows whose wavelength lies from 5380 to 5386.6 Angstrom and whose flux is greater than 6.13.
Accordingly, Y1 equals 5380.97 Angstrom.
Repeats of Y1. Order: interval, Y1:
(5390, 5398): 5390.89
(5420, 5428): 5420.77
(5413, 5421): 5413.28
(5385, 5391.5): 5385.93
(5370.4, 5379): 5374.78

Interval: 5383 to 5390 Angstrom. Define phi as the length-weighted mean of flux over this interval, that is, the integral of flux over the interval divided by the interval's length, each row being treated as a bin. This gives 6.6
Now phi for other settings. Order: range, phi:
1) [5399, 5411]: 6.2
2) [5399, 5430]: 6.3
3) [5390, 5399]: 6.2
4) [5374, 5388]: 6.9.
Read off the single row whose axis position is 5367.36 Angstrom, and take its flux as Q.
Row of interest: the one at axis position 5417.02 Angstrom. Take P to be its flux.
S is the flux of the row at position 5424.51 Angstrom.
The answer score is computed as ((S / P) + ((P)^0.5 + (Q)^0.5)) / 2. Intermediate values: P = 5.985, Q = 6.019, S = 6.8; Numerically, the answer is 3.02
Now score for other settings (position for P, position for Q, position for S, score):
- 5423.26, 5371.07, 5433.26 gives 2.93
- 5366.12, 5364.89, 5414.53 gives 3.05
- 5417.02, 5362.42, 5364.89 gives 2.99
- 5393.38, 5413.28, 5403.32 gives 3.01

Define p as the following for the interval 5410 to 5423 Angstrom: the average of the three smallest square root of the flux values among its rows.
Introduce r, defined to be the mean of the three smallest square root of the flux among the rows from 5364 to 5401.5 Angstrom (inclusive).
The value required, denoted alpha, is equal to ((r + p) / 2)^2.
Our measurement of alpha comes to 5.54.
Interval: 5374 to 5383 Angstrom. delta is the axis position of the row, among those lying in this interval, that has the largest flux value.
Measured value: 5379.73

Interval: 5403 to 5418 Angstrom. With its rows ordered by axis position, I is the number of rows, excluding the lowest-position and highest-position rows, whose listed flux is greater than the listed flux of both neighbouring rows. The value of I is 3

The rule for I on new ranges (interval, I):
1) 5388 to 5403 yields 3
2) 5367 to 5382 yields 4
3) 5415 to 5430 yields 2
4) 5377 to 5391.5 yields 3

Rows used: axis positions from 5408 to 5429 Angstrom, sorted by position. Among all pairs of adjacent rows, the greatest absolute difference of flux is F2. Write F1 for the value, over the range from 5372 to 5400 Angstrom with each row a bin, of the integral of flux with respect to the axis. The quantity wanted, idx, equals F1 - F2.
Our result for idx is 182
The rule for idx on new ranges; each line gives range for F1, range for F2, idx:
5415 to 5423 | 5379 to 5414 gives 51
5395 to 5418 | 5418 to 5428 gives 140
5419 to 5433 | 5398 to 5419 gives 92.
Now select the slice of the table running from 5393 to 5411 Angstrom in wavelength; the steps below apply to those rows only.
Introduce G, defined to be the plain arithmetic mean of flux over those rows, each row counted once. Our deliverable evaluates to 6.13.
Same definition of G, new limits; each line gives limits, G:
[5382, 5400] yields 6.44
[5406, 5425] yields 6.33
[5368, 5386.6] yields 6.49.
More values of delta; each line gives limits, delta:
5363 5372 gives 5364.89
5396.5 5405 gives 5402.08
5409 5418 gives 5409.55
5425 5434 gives 5425.76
